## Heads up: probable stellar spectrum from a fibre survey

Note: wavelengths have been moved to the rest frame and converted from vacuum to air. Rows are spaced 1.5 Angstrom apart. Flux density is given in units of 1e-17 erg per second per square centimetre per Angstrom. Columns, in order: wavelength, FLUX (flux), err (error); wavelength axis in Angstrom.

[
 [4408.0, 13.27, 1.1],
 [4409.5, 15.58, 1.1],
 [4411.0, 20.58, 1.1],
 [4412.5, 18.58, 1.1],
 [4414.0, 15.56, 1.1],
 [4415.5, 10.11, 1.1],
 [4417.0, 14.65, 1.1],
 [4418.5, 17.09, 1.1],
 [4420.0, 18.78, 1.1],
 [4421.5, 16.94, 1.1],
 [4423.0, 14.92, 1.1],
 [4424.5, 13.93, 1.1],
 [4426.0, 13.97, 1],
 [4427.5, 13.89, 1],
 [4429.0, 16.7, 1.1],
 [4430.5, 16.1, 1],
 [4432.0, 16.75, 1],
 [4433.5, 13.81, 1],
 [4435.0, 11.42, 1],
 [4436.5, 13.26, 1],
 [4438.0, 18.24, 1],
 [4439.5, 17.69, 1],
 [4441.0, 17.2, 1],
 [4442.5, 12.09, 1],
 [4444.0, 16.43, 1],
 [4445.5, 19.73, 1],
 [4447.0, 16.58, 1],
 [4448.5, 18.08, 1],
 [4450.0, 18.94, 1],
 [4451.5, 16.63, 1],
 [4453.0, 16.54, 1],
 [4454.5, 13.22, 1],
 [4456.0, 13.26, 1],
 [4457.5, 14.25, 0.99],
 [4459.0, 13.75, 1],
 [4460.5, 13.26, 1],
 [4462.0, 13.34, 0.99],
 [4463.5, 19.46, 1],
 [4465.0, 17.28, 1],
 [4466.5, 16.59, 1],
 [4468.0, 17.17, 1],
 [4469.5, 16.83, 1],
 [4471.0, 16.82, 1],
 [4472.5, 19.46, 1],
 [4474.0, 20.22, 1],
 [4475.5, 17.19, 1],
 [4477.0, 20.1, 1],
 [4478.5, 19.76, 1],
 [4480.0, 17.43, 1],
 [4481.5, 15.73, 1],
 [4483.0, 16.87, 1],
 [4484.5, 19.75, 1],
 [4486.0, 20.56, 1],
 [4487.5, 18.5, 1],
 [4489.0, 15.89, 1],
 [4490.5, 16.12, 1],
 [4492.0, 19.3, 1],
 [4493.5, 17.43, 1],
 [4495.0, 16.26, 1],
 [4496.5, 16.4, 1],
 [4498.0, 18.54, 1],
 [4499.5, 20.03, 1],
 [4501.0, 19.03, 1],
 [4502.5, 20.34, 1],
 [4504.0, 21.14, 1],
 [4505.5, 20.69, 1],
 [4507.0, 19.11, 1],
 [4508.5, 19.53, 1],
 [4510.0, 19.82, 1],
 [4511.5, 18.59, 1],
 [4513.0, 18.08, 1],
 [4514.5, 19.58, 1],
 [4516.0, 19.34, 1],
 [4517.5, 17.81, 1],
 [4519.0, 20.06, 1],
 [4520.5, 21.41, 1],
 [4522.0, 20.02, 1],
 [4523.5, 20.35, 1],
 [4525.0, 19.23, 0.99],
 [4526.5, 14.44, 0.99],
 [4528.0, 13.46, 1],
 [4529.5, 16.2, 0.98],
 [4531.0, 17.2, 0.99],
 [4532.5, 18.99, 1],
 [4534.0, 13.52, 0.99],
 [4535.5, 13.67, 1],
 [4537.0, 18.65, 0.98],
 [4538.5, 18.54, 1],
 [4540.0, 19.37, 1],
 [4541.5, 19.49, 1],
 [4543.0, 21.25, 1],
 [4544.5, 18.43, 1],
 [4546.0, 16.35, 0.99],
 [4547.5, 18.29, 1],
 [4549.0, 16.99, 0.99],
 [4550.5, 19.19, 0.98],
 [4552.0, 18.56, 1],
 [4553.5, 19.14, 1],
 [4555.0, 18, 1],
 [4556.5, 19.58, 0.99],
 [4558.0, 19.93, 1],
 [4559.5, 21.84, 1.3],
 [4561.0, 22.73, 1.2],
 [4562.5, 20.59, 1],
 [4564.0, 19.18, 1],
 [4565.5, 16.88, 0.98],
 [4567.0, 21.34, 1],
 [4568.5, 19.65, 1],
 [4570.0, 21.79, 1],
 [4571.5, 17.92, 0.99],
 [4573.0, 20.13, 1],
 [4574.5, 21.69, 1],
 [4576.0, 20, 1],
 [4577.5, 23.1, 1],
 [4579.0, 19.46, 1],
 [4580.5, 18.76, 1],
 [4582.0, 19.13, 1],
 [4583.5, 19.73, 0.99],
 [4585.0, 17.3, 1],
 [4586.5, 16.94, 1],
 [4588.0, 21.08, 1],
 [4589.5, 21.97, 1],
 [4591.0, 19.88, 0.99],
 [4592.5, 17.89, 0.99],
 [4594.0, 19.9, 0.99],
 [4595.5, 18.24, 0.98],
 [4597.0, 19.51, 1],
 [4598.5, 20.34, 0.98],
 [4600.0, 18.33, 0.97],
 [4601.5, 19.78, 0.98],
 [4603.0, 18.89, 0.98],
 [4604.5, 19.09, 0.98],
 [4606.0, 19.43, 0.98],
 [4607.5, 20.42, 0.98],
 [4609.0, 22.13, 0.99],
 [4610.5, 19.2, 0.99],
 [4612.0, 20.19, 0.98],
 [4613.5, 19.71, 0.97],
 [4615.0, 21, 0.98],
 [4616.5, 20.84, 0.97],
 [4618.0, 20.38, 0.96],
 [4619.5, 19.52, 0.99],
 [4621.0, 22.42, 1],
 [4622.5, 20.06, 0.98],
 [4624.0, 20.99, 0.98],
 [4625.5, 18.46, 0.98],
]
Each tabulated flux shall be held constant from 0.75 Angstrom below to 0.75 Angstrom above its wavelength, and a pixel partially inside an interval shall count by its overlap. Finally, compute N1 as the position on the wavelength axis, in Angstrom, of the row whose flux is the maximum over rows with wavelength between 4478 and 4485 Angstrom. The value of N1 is 4478.5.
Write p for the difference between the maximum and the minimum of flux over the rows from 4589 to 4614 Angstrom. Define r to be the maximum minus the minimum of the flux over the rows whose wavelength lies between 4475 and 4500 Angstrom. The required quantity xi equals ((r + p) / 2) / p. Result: 1.07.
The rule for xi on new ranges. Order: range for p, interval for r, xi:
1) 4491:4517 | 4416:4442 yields 1.25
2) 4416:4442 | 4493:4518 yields 0.83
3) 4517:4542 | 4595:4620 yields 0.74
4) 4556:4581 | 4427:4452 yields 1.17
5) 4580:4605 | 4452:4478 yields 1.20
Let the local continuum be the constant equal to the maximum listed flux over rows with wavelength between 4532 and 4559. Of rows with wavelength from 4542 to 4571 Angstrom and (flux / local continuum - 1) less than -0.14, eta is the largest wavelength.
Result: 4565.5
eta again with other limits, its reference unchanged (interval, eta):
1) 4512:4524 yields 4517.5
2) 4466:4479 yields 4475.5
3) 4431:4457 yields 4456.0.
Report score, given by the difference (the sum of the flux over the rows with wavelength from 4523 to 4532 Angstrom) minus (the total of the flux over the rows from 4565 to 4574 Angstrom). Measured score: -17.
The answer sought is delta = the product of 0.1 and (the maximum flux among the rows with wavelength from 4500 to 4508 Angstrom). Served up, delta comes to 2.11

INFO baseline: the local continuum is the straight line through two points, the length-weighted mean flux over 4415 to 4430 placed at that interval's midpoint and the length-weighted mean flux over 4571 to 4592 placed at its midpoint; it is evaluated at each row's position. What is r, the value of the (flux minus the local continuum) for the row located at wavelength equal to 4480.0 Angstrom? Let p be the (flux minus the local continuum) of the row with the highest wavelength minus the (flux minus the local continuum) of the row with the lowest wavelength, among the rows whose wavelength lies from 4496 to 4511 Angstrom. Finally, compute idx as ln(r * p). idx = 0.5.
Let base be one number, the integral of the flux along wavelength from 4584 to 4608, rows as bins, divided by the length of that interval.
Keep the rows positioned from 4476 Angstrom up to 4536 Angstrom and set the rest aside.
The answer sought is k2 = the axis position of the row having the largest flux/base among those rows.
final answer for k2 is 4520.5 Angstrom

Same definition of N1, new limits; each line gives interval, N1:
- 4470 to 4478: 4474.0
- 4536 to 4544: 4543.0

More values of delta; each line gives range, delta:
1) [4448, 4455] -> 1.89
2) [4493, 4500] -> 2.00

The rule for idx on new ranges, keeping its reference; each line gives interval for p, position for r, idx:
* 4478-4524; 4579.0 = -1.7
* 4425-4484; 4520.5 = 1.4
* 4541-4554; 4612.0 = -1.1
